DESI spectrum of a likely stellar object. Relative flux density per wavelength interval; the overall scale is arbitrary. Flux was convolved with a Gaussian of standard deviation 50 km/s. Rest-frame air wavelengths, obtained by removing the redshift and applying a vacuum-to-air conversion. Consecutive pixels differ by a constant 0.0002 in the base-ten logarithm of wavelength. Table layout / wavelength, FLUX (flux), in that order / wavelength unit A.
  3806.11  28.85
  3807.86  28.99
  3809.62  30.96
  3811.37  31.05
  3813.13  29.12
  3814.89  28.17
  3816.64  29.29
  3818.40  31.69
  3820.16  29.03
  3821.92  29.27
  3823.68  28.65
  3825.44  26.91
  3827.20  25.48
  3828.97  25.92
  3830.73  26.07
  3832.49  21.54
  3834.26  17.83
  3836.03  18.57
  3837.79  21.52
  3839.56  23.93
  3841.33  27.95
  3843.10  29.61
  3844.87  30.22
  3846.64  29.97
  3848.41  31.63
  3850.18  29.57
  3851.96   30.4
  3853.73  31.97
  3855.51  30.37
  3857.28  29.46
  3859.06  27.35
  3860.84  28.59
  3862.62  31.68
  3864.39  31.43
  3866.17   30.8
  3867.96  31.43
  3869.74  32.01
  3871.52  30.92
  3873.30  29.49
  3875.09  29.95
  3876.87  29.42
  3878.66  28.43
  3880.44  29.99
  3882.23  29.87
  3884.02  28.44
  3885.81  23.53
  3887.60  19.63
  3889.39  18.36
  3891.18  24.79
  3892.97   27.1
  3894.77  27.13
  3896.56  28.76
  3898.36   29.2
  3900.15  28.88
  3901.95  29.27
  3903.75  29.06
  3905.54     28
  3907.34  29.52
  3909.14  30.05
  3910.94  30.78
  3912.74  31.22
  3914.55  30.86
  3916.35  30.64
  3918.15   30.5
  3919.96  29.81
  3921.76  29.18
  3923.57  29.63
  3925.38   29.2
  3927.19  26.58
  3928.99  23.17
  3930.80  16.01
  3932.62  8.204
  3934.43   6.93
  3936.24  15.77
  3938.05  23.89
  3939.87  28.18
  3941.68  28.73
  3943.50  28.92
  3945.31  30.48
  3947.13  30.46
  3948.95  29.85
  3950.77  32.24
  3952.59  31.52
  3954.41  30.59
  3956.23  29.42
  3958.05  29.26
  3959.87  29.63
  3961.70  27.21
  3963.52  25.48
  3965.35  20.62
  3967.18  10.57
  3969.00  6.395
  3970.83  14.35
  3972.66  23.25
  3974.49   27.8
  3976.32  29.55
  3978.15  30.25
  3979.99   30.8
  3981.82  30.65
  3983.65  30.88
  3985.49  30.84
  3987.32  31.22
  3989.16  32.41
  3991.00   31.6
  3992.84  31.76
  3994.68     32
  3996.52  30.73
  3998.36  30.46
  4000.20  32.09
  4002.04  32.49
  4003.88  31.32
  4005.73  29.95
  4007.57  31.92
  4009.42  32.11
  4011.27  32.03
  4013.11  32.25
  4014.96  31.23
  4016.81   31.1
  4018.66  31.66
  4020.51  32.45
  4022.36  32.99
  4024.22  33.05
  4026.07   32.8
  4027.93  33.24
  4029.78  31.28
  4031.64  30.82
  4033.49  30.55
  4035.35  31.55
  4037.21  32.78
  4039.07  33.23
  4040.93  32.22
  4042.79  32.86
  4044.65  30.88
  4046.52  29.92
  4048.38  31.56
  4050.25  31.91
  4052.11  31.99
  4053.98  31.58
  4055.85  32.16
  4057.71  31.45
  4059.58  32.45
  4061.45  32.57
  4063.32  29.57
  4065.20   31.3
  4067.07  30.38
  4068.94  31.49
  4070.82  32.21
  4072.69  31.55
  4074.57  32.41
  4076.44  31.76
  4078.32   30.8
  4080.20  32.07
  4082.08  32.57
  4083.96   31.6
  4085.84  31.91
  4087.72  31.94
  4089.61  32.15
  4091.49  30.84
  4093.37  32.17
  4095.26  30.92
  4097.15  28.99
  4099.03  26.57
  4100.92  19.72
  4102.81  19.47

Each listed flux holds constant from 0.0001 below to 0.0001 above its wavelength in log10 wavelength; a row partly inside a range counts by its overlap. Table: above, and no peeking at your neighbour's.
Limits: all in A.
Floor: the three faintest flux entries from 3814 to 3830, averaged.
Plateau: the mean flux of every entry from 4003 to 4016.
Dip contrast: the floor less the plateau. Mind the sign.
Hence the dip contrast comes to -5.4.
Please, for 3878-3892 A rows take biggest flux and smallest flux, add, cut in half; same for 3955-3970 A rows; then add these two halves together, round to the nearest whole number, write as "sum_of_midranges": 42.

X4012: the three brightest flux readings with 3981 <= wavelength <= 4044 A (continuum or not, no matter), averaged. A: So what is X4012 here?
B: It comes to 33.2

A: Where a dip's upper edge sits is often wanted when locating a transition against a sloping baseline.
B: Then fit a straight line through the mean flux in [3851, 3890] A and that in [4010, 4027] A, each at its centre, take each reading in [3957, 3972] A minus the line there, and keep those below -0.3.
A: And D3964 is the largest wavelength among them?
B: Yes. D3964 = 3970.83 A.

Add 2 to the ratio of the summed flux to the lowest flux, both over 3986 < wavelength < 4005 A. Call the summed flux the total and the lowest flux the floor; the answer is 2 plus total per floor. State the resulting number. 12.4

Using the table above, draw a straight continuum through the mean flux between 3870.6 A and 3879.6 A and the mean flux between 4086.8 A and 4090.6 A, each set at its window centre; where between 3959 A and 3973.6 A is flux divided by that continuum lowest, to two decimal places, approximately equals 3969.00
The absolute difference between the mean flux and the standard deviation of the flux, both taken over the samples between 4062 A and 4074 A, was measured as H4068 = 30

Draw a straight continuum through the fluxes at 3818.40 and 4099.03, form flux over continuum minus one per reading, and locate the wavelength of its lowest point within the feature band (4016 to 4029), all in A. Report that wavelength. 4016.81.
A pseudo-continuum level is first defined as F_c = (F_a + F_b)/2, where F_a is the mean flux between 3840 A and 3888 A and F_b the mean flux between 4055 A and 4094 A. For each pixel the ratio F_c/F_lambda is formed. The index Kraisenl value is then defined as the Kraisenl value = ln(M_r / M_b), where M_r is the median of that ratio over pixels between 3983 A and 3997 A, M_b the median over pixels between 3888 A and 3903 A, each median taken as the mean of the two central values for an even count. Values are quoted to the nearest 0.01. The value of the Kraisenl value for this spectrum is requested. -0.12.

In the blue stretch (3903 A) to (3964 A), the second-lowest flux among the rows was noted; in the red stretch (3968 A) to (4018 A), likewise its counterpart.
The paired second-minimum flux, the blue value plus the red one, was 23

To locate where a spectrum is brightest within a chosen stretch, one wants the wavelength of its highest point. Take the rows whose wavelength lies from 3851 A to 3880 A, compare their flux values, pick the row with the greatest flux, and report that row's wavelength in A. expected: 3869.74 A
